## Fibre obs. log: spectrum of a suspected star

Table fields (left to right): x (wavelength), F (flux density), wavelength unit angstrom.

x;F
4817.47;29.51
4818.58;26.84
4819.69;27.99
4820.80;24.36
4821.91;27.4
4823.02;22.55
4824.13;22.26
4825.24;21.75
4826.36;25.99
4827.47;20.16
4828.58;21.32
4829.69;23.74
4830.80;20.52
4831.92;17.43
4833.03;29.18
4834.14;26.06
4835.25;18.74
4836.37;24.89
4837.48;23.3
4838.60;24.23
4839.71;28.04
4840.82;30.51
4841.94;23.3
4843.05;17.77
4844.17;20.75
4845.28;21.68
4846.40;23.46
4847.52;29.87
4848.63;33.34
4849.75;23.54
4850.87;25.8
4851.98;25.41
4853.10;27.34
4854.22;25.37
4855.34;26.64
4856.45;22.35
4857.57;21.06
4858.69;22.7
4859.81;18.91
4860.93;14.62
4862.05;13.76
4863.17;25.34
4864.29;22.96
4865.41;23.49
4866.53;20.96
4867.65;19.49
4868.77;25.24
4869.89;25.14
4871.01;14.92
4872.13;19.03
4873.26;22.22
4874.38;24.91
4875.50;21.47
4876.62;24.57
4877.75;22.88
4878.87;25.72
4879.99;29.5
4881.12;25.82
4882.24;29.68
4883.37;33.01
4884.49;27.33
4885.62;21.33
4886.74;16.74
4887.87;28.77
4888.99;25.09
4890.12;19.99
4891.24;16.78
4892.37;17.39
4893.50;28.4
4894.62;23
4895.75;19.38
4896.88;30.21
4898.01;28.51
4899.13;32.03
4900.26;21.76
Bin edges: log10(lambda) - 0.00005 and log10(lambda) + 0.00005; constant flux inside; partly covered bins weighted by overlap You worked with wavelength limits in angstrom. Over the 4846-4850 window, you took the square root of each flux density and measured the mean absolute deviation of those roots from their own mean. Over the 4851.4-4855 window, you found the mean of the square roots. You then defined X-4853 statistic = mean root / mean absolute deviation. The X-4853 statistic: 13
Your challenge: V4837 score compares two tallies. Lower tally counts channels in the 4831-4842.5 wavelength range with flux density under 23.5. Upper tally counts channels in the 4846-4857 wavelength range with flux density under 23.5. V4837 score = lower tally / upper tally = 2.0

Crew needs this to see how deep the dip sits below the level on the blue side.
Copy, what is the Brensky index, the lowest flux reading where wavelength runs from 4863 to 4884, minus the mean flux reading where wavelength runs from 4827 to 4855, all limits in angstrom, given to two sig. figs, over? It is -9.3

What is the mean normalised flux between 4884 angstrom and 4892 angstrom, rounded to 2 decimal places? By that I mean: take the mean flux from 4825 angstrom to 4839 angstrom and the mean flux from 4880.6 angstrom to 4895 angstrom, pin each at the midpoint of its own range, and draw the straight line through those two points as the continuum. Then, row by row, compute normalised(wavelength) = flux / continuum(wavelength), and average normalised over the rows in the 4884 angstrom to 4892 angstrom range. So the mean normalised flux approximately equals 0.92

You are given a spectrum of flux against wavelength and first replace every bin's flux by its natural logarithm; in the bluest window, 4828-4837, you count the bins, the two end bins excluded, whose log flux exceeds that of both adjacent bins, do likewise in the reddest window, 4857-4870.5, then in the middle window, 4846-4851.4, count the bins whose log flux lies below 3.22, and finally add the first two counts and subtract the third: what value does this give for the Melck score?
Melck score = 4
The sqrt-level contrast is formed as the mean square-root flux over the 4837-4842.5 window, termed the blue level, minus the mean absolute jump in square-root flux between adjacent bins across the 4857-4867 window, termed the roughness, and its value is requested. 4.7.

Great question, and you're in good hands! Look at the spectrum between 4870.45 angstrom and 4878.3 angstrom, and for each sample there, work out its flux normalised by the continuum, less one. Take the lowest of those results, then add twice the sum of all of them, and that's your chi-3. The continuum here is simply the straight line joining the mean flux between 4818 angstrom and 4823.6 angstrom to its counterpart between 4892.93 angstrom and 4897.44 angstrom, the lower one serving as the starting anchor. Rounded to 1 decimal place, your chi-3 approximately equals -2.6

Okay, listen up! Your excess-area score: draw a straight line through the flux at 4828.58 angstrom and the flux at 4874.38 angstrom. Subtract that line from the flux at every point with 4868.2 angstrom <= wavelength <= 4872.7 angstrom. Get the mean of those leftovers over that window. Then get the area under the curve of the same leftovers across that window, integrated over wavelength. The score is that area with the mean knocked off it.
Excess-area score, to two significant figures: -12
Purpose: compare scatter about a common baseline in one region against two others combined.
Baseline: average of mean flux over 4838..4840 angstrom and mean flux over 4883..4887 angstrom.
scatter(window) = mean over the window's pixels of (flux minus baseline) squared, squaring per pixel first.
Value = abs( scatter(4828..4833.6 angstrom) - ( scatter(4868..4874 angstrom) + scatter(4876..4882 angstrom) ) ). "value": 13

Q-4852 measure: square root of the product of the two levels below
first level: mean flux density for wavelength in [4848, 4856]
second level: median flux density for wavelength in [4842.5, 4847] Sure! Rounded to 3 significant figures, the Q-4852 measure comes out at 23.8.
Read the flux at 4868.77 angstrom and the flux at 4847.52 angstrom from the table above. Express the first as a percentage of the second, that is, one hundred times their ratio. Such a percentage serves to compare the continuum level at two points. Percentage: 84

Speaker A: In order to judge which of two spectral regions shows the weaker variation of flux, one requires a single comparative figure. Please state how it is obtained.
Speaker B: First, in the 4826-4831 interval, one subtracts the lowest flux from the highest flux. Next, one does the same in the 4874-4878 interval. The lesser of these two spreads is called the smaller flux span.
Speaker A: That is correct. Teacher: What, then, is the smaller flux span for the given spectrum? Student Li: 3.4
